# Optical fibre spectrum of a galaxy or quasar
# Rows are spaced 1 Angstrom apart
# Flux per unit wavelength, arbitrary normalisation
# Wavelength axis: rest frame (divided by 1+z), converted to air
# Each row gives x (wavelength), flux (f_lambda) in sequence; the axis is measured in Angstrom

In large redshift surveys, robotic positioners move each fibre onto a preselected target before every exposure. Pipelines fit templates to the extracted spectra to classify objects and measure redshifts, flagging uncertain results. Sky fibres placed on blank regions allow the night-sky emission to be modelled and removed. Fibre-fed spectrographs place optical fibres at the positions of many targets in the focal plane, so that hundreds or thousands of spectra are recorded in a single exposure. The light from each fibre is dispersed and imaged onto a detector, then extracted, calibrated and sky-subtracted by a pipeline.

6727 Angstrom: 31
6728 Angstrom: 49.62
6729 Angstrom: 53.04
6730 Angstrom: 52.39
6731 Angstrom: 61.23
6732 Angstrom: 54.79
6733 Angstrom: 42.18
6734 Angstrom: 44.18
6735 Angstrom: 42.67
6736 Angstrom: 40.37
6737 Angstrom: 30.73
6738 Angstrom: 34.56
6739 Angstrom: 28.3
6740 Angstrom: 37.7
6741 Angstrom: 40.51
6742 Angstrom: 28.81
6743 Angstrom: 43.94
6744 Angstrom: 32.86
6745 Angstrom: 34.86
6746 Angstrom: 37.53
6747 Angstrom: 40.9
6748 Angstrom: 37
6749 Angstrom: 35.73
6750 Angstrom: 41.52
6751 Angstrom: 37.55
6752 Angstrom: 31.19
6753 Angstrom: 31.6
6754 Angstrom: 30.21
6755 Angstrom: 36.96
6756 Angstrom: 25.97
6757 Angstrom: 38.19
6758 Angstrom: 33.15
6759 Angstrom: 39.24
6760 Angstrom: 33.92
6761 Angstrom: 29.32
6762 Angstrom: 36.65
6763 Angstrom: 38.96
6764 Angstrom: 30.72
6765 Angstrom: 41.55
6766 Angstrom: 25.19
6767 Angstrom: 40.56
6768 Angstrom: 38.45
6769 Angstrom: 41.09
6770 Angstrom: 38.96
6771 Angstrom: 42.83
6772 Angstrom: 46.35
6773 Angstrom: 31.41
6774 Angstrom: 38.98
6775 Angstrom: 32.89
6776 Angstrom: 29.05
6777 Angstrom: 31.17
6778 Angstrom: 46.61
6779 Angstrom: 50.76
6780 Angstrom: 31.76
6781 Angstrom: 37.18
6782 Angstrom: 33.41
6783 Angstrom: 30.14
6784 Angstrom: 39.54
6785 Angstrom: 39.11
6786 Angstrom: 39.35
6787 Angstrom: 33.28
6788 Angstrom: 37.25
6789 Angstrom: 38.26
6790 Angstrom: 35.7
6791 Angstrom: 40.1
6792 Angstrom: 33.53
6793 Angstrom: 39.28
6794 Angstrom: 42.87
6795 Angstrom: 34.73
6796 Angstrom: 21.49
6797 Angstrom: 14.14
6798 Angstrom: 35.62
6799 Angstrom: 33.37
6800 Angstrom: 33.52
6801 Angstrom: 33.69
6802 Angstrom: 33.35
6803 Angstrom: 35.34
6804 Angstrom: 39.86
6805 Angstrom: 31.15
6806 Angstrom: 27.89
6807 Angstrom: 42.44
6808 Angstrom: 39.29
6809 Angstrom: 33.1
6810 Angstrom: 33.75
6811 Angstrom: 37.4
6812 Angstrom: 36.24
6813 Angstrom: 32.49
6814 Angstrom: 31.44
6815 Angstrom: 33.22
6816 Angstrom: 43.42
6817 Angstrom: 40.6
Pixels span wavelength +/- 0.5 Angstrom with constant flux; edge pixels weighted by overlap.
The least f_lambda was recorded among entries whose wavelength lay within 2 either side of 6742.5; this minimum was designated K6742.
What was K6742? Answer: 28.81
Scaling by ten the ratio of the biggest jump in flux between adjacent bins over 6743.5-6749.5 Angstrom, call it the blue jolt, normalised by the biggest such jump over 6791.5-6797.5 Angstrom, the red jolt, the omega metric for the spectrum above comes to 2.9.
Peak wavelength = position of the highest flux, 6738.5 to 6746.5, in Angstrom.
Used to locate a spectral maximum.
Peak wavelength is 6743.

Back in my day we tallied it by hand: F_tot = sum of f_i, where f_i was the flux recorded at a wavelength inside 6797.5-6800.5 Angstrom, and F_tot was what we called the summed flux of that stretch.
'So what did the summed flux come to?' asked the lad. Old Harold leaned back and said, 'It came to 103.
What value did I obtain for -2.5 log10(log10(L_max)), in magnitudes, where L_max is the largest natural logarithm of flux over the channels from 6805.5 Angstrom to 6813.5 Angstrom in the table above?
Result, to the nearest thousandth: 0.603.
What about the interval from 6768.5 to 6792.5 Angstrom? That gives 0.565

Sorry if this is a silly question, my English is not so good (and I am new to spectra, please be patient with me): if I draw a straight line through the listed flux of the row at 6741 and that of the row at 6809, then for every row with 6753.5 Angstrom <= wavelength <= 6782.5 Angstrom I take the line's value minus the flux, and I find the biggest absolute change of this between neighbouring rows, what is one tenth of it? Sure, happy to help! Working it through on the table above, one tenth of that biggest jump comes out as 1.9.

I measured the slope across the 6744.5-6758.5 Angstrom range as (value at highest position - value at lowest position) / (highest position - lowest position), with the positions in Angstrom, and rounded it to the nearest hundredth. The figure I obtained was -0.13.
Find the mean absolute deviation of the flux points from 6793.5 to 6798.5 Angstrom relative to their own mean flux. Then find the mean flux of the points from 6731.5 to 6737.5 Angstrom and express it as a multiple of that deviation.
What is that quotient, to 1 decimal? 4.4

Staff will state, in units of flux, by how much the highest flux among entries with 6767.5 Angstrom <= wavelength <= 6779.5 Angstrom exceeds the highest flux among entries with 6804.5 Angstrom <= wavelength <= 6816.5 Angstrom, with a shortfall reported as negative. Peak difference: 7.3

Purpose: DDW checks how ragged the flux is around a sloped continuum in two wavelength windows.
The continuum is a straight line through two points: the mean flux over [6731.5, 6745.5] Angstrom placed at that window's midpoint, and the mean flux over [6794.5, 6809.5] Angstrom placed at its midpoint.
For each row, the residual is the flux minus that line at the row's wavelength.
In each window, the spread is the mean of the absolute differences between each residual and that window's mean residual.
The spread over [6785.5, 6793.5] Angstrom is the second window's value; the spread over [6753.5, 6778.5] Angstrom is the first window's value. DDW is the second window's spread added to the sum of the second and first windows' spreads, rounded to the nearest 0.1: 9.4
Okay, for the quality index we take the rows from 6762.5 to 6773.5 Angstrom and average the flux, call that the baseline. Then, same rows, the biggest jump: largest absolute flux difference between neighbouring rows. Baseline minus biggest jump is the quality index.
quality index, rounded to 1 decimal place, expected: 21.5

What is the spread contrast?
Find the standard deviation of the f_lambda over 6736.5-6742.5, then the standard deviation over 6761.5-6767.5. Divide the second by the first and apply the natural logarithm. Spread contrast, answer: 0.2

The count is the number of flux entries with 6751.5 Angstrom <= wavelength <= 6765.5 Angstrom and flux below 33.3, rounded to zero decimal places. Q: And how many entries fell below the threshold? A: 7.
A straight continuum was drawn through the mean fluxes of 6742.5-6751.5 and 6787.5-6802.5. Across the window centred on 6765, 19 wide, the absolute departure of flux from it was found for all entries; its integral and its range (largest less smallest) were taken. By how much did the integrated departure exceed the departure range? 82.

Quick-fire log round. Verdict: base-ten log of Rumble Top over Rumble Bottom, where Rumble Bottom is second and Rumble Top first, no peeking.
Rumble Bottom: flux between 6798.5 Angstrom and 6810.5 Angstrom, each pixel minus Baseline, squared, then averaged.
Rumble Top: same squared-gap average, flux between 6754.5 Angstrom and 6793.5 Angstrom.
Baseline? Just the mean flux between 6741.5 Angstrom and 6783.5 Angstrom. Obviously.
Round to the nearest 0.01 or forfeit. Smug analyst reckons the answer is 0.25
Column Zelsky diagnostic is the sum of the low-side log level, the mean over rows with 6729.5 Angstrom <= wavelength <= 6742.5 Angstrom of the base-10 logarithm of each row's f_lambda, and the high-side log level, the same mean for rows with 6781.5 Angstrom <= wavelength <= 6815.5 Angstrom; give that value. 3.137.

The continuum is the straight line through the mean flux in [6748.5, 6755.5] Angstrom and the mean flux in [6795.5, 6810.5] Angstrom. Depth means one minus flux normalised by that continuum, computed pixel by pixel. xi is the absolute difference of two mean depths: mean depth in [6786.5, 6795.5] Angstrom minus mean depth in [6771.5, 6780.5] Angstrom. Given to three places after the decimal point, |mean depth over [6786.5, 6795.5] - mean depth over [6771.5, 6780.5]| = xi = 0.011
